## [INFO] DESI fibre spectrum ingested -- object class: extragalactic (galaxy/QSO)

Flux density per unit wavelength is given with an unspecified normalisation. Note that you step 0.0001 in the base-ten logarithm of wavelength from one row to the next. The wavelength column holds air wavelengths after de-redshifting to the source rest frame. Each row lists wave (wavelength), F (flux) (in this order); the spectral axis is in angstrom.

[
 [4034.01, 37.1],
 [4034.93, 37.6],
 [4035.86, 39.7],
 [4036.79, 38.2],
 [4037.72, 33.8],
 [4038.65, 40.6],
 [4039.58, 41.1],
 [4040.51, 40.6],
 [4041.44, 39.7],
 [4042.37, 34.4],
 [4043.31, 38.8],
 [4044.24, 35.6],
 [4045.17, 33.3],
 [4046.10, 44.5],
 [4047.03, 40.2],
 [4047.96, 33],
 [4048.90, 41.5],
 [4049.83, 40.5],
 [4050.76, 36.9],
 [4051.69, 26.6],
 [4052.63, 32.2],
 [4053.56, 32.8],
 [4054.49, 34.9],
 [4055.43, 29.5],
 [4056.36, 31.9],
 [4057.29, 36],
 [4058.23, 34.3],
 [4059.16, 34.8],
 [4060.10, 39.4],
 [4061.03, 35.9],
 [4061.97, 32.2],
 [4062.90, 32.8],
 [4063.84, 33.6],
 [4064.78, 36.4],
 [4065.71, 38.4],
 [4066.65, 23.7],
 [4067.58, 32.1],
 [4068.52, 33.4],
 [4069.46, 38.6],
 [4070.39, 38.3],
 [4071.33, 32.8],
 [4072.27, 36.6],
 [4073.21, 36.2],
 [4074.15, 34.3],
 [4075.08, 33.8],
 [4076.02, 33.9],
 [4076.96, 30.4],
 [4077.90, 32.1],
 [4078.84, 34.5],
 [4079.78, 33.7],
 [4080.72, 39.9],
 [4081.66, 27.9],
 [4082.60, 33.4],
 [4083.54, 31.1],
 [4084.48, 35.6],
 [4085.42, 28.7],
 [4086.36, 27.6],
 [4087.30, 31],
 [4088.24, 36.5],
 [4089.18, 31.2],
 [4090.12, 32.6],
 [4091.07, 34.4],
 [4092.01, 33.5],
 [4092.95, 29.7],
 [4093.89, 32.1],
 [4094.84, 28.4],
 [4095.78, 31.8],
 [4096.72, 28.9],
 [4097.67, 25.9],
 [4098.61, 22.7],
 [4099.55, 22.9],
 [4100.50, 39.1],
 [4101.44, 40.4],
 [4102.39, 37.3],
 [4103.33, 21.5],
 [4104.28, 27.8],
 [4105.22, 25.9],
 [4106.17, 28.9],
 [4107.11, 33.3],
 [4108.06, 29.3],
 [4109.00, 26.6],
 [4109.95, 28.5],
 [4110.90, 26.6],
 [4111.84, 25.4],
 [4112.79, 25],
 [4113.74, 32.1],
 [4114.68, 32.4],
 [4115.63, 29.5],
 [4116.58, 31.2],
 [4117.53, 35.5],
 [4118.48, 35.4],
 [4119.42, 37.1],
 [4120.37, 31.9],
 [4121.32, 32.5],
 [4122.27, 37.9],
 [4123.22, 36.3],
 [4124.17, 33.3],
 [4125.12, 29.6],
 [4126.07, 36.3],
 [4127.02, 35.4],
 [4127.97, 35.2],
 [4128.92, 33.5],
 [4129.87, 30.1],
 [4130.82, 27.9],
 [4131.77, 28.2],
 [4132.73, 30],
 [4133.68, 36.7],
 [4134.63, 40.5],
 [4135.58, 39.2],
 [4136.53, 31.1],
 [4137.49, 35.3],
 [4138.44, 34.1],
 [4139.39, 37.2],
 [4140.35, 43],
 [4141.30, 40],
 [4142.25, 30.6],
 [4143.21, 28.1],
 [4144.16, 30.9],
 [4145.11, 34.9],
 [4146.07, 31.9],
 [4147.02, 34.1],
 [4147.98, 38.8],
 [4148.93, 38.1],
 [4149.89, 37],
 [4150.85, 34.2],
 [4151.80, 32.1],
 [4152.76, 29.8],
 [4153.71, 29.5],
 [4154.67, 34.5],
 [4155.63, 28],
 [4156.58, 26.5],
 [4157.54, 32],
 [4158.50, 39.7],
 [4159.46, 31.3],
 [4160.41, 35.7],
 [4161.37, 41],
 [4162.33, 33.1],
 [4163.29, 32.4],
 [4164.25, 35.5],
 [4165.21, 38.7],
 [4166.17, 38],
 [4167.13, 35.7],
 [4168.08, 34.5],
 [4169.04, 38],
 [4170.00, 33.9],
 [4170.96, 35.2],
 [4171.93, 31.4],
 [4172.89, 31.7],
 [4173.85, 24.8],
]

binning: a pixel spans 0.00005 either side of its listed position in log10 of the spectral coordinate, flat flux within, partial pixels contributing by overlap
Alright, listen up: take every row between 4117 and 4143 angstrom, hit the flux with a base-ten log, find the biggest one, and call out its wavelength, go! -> 4140.35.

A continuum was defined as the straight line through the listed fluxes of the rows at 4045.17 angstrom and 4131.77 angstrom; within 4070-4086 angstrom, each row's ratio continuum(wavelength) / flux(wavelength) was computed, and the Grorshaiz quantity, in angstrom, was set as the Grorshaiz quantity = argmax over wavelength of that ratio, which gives 4081.66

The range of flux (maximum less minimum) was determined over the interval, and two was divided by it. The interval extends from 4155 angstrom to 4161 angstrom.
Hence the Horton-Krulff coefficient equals 0.15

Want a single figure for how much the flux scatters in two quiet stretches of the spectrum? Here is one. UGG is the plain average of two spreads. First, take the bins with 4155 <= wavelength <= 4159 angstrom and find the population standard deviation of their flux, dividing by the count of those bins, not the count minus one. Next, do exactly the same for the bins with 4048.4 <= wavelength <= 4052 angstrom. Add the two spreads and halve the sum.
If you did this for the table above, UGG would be 5.5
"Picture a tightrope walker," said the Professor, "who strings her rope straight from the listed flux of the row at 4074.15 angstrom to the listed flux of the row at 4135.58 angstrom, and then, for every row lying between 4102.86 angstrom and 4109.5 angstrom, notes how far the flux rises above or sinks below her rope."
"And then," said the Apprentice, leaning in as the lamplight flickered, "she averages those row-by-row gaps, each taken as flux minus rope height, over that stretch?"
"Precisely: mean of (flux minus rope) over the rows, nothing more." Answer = -9.2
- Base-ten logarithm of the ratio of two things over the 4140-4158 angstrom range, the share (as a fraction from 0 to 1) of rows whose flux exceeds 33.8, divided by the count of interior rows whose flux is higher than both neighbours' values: -0.80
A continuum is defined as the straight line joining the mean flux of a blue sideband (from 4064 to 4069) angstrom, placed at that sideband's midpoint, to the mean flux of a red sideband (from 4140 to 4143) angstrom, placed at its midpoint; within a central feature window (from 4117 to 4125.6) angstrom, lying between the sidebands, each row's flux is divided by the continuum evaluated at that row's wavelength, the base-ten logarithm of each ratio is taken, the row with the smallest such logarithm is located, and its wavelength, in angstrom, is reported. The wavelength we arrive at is 4125.12 angstrom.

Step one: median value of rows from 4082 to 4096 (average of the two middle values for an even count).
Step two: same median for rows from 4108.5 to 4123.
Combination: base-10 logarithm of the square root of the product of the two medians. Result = 1.503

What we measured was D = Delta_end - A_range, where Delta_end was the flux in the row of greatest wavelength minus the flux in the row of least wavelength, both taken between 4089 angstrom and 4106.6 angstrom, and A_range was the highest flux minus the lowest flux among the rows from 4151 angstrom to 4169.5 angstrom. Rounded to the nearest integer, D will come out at -17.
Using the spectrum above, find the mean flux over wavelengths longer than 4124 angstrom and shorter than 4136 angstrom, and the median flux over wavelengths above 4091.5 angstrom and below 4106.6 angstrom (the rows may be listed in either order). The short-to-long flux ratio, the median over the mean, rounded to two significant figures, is 0.86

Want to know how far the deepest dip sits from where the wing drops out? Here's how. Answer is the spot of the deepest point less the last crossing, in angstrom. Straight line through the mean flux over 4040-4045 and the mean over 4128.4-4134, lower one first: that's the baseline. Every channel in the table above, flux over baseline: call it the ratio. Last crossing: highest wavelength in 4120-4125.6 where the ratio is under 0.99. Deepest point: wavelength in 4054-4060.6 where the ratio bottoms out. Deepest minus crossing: -69.7 angstrom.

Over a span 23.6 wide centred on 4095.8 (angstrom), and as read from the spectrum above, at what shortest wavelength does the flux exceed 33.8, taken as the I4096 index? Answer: 4084.48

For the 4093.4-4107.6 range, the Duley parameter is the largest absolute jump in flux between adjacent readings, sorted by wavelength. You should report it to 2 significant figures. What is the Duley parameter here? 16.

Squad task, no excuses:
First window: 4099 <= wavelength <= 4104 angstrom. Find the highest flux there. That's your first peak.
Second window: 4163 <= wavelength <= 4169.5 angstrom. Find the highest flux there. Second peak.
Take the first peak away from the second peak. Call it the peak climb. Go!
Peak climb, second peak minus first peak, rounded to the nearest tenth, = -1.7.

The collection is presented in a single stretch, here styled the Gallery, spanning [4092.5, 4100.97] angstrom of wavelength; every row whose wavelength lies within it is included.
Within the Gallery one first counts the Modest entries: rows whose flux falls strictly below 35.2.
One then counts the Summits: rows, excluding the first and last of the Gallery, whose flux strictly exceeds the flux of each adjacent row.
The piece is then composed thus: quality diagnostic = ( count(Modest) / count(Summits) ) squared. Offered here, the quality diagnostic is 16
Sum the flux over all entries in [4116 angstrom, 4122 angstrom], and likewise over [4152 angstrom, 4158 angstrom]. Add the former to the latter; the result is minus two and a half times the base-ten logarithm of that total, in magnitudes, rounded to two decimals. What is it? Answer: -6.46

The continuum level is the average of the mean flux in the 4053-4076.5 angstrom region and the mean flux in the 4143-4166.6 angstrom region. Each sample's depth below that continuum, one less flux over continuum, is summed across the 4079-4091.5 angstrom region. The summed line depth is 0.6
